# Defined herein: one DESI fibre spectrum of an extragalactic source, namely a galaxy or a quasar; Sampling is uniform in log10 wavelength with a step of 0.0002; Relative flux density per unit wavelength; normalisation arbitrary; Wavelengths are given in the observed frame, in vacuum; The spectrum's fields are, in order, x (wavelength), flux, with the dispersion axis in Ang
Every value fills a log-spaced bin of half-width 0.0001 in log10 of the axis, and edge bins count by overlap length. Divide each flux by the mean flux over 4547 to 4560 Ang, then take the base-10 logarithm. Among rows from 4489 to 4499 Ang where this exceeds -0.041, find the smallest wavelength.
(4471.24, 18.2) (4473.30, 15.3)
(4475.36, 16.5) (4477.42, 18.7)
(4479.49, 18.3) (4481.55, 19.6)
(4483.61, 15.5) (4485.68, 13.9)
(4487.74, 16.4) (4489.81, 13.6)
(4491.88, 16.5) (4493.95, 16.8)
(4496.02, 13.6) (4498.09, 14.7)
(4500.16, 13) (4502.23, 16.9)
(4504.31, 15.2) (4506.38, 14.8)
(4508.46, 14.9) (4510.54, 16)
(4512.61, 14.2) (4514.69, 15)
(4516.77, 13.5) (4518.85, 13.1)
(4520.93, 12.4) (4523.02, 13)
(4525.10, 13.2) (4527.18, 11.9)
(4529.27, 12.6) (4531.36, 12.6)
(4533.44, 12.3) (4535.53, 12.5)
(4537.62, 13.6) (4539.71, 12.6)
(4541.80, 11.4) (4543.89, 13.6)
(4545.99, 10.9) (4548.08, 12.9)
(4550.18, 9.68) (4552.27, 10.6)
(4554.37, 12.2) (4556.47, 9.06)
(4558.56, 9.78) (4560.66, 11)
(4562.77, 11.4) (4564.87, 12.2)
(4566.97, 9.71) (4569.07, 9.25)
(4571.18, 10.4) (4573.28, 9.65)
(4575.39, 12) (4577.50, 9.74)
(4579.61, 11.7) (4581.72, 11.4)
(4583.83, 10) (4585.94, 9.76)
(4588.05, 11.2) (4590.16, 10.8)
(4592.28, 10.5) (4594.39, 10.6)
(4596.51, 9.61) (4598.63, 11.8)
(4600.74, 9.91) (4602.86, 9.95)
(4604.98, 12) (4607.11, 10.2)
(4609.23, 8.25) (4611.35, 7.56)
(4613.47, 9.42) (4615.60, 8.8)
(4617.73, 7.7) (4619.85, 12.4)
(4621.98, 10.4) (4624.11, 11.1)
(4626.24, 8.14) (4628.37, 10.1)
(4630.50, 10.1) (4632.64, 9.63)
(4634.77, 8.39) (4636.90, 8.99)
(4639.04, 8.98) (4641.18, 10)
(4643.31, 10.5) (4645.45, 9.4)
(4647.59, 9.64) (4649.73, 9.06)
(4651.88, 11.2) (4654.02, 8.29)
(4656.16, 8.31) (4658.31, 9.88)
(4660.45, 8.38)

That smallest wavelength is 4489.81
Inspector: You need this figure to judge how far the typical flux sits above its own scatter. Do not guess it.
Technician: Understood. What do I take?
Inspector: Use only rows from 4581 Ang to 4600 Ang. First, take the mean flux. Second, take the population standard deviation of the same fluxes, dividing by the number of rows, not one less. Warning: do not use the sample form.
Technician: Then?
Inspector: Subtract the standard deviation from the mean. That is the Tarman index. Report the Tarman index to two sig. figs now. 9.9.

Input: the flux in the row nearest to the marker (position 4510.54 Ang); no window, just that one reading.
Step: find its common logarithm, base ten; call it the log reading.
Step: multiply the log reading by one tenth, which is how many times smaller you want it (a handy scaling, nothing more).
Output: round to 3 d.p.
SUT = 0.120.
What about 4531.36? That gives 0.110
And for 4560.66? 0.104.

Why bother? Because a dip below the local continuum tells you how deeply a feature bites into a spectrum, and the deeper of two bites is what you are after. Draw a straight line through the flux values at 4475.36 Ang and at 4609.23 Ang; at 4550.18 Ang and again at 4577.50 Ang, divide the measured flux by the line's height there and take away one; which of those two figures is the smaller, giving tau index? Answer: -0.19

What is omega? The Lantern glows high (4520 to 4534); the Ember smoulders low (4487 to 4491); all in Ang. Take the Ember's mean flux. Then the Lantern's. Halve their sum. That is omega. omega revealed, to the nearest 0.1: 13.8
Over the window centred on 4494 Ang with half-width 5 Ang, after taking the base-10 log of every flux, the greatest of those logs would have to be 1.23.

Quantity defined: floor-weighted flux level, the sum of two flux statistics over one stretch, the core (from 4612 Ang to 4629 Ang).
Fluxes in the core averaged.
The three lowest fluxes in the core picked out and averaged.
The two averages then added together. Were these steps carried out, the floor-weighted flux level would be 18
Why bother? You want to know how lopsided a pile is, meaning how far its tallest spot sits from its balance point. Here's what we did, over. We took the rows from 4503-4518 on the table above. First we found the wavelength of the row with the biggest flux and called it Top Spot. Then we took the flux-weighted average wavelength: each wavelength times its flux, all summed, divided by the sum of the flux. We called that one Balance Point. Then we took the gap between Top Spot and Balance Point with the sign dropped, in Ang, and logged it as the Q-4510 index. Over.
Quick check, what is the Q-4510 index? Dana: 0.1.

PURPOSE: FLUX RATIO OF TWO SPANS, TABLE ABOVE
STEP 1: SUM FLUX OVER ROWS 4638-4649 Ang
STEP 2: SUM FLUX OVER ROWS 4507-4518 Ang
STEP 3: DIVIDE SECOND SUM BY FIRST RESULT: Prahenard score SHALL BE 1.5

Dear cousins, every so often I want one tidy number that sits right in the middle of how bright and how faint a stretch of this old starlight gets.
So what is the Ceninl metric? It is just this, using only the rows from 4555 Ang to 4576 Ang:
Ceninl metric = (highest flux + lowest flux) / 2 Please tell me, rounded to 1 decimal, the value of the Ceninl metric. 10.6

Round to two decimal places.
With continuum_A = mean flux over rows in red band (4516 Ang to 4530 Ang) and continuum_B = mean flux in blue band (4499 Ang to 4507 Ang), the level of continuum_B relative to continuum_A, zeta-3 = 1.17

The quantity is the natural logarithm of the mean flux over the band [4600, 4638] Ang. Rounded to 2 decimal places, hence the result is 2.26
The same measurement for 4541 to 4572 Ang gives 2.39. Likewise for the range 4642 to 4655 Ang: 2.27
